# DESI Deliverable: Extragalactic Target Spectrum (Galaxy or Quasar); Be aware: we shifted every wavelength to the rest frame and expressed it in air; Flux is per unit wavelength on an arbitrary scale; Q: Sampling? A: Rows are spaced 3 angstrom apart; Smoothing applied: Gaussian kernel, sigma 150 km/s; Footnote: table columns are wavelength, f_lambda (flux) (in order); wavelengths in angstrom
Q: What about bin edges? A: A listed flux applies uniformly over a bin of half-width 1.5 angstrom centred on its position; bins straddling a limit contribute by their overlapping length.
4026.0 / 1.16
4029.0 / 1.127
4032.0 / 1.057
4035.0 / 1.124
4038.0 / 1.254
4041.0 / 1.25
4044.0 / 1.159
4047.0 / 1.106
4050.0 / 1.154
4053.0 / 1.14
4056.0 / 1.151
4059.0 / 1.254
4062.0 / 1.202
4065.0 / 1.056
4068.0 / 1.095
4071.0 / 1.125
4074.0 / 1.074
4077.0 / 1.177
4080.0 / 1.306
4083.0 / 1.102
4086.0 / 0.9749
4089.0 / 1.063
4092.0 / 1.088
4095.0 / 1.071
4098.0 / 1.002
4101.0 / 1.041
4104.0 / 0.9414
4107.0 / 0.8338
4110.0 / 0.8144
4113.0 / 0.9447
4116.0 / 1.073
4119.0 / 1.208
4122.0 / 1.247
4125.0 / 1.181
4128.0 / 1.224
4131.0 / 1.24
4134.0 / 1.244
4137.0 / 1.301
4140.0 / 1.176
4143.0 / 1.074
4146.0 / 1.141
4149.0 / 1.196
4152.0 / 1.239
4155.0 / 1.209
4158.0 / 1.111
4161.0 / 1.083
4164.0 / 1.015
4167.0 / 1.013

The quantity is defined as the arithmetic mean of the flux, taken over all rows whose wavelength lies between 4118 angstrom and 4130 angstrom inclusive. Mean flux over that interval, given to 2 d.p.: 1.22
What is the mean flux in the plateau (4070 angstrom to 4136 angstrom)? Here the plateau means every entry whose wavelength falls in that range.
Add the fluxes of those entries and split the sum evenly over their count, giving 1.09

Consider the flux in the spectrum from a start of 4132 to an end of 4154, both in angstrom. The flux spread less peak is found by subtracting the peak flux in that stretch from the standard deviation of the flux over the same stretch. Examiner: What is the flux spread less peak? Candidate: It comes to -1.23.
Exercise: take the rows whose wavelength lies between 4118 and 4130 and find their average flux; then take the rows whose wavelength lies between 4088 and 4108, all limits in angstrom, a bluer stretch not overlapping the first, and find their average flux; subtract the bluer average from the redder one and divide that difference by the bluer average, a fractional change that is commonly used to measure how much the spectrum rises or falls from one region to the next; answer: 0.21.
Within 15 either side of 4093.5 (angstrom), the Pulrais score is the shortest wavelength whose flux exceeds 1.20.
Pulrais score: 4080.0 angstrom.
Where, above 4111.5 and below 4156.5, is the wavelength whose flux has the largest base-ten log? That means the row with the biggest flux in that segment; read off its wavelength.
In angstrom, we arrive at 4137.0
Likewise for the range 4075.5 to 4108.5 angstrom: 4080.0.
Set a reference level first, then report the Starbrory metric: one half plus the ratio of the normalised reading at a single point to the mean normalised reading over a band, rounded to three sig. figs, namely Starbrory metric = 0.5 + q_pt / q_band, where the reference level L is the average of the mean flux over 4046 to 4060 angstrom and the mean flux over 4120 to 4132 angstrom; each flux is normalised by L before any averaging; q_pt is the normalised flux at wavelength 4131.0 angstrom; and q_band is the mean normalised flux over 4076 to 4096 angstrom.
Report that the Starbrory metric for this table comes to 1.62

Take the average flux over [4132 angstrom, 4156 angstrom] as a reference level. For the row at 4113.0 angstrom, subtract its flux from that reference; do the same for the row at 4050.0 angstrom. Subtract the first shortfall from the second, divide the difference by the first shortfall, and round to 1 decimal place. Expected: -0.8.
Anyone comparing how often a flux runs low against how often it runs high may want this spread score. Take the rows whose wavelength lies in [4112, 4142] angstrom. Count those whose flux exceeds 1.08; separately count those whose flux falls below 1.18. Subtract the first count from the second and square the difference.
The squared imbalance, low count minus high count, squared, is 25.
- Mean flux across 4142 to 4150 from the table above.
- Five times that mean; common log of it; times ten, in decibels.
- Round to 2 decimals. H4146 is 7.55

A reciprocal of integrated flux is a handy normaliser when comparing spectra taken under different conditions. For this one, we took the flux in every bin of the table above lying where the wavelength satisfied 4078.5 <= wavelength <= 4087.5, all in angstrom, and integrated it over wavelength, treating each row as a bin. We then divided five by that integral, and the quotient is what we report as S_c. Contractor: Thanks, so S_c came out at 0.49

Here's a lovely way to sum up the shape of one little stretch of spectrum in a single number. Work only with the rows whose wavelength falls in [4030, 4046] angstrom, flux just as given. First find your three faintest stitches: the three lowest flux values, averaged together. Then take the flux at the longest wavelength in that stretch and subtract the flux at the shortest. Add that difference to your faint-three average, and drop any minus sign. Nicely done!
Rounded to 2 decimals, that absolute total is 1.22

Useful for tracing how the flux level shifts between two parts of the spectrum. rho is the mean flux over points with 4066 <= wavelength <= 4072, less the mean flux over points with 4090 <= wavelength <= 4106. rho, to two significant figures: 0.081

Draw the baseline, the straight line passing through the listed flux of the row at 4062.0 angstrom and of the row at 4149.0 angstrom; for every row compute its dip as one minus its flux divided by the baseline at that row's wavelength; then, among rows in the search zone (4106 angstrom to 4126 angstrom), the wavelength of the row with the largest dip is 4110.0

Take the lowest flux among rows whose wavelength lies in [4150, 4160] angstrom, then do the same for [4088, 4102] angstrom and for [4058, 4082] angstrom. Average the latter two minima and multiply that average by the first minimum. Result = 1.14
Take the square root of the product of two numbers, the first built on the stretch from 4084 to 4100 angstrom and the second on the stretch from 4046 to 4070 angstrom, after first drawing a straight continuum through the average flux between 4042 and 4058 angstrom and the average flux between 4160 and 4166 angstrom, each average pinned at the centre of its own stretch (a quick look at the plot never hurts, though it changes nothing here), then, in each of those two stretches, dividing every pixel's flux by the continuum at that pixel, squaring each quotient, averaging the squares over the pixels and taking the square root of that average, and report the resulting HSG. 0.97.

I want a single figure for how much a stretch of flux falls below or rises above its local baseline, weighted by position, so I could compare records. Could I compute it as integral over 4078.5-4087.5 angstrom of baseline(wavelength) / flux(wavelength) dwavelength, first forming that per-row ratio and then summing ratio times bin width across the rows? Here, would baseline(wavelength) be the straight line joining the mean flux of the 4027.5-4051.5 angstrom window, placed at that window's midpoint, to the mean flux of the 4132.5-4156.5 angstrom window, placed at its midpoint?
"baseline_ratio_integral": 9.5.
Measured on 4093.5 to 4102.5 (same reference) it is 10.2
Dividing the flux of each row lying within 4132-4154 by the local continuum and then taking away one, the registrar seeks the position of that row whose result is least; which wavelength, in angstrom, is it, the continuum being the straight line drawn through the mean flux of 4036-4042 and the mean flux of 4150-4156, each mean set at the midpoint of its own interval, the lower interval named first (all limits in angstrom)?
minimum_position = 4143.0 angstrom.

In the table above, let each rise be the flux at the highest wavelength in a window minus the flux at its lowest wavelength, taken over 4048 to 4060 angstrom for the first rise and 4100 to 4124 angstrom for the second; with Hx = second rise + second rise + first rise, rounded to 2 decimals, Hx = 0.51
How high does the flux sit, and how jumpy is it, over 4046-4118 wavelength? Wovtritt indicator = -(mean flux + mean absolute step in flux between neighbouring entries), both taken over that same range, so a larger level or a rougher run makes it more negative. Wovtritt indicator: -1.15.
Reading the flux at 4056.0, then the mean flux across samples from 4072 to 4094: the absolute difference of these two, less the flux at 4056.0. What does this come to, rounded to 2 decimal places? -1.11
